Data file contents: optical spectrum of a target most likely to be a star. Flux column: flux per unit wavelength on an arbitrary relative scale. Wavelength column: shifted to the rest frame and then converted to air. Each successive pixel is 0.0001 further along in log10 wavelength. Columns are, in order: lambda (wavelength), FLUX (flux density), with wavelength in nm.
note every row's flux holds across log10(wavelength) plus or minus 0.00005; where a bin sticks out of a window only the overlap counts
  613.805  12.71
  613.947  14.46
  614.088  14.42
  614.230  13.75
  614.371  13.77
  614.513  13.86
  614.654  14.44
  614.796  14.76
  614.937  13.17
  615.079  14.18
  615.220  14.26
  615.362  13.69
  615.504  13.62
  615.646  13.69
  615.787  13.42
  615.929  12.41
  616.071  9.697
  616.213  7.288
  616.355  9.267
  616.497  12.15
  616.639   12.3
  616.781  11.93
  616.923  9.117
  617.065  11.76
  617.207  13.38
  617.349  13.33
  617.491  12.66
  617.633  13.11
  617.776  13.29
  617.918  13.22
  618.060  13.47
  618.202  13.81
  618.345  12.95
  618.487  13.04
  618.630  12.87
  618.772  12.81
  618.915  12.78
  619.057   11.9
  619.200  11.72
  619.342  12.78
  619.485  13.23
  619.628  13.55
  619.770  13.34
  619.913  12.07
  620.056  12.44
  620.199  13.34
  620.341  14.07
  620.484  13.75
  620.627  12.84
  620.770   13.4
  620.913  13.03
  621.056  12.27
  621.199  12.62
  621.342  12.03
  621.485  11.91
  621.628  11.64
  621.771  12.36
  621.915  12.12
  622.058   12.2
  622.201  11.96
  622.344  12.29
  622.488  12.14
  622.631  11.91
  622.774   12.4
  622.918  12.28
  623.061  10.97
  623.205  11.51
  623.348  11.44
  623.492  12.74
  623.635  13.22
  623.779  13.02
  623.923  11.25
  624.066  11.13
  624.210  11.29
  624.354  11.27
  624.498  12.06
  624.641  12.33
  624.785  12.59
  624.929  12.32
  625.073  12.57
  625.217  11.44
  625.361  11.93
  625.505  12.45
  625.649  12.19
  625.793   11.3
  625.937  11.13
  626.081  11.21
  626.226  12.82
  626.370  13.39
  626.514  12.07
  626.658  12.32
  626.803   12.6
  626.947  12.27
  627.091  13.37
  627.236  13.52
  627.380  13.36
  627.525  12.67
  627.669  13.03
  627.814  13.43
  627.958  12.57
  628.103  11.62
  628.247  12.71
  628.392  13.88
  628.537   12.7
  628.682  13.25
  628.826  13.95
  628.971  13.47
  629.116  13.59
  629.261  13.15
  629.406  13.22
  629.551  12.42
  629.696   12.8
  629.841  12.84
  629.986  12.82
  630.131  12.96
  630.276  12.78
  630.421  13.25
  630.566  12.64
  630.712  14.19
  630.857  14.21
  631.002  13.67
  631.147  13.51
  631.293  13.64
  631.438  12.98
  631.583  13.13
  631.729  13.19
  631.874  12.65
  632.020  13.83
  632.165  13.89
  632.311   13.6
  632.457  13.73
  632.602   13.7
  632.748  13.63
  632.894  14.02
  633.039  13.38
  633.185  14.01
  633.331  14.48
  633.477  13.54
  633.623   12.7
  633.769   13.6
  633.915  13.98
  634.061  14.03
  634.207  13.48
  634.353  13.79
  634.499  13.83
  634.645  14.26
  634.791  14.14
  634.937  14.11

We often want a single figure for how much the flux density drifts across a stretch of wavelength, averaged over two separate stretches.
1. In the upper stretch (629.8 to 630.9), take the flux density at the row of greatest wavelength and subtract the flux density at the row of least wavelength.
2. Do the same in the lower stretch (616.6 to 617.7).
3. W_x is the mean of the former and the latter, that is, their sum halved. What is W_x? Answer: 1.1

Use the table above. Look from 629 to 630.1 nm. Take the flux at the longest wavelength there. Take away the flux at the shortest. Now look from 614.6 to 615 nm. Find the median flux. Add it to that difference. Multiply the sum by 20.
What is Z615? 273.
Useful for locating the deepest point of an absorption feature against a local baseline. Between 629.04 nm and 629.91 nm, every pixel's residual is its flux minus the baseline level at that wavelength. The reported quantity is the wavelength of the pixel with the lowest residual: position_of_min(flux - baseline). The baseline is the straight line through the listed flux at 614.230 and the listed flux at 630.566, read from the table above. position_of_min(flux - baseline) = 629.551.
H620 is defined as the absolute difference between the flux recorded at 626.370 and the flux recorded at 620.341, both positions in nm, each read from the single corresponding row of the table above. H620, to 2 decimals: 0.68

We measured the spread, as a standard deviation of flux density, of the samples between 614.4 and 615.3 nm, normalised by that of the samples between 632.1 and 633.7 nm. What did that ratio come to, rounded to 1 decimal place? 1.2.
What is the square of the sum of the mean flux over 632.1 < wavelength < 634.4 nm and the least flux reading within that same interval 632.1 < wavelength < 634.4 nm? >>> 698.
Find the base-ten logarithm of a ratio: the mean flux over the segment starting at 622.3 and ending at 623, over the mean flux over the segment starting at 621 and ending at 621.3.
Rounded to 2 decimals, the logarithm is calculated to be -0.01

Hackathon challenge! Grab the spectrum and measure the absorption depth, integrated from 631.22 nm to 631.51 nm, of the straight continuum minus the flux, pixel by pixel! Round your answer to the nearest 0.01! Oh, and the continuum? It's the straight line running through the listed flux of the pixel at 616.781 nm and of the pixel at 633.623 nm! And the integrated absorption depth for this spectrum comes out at -0.21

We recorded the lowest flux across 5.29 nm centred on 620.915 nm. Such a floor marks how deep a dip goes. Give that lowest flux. 10.97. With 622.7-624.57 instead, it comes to 10.97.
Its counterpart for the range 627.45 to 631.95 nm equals 11.62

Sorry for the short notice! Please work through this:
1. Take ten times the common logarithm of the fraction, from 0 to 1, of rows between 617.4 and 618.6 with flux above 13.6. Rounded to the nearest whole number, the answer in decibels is -9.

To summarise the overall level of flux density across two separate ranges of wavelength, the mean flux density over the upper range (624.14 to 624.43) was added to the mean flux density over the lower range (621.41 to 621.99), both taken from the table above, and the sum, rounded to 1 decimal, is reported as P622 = 23.3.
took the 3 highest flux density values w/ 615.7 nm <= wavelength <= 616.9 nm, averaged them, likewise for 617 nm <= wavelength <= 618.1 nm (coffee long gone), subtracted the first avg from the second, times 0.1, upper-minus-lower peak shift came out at 0.068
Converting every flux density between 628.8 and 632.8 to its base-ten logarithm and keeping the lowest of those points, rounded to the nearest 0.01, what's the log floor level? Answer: 1.09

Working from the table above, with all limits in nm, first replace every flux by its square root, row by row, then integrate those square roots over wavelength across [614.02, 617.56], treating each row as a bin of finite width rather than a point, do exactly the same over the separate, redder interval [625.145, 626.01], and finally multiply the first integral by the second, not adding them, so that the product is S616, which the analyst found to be 37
